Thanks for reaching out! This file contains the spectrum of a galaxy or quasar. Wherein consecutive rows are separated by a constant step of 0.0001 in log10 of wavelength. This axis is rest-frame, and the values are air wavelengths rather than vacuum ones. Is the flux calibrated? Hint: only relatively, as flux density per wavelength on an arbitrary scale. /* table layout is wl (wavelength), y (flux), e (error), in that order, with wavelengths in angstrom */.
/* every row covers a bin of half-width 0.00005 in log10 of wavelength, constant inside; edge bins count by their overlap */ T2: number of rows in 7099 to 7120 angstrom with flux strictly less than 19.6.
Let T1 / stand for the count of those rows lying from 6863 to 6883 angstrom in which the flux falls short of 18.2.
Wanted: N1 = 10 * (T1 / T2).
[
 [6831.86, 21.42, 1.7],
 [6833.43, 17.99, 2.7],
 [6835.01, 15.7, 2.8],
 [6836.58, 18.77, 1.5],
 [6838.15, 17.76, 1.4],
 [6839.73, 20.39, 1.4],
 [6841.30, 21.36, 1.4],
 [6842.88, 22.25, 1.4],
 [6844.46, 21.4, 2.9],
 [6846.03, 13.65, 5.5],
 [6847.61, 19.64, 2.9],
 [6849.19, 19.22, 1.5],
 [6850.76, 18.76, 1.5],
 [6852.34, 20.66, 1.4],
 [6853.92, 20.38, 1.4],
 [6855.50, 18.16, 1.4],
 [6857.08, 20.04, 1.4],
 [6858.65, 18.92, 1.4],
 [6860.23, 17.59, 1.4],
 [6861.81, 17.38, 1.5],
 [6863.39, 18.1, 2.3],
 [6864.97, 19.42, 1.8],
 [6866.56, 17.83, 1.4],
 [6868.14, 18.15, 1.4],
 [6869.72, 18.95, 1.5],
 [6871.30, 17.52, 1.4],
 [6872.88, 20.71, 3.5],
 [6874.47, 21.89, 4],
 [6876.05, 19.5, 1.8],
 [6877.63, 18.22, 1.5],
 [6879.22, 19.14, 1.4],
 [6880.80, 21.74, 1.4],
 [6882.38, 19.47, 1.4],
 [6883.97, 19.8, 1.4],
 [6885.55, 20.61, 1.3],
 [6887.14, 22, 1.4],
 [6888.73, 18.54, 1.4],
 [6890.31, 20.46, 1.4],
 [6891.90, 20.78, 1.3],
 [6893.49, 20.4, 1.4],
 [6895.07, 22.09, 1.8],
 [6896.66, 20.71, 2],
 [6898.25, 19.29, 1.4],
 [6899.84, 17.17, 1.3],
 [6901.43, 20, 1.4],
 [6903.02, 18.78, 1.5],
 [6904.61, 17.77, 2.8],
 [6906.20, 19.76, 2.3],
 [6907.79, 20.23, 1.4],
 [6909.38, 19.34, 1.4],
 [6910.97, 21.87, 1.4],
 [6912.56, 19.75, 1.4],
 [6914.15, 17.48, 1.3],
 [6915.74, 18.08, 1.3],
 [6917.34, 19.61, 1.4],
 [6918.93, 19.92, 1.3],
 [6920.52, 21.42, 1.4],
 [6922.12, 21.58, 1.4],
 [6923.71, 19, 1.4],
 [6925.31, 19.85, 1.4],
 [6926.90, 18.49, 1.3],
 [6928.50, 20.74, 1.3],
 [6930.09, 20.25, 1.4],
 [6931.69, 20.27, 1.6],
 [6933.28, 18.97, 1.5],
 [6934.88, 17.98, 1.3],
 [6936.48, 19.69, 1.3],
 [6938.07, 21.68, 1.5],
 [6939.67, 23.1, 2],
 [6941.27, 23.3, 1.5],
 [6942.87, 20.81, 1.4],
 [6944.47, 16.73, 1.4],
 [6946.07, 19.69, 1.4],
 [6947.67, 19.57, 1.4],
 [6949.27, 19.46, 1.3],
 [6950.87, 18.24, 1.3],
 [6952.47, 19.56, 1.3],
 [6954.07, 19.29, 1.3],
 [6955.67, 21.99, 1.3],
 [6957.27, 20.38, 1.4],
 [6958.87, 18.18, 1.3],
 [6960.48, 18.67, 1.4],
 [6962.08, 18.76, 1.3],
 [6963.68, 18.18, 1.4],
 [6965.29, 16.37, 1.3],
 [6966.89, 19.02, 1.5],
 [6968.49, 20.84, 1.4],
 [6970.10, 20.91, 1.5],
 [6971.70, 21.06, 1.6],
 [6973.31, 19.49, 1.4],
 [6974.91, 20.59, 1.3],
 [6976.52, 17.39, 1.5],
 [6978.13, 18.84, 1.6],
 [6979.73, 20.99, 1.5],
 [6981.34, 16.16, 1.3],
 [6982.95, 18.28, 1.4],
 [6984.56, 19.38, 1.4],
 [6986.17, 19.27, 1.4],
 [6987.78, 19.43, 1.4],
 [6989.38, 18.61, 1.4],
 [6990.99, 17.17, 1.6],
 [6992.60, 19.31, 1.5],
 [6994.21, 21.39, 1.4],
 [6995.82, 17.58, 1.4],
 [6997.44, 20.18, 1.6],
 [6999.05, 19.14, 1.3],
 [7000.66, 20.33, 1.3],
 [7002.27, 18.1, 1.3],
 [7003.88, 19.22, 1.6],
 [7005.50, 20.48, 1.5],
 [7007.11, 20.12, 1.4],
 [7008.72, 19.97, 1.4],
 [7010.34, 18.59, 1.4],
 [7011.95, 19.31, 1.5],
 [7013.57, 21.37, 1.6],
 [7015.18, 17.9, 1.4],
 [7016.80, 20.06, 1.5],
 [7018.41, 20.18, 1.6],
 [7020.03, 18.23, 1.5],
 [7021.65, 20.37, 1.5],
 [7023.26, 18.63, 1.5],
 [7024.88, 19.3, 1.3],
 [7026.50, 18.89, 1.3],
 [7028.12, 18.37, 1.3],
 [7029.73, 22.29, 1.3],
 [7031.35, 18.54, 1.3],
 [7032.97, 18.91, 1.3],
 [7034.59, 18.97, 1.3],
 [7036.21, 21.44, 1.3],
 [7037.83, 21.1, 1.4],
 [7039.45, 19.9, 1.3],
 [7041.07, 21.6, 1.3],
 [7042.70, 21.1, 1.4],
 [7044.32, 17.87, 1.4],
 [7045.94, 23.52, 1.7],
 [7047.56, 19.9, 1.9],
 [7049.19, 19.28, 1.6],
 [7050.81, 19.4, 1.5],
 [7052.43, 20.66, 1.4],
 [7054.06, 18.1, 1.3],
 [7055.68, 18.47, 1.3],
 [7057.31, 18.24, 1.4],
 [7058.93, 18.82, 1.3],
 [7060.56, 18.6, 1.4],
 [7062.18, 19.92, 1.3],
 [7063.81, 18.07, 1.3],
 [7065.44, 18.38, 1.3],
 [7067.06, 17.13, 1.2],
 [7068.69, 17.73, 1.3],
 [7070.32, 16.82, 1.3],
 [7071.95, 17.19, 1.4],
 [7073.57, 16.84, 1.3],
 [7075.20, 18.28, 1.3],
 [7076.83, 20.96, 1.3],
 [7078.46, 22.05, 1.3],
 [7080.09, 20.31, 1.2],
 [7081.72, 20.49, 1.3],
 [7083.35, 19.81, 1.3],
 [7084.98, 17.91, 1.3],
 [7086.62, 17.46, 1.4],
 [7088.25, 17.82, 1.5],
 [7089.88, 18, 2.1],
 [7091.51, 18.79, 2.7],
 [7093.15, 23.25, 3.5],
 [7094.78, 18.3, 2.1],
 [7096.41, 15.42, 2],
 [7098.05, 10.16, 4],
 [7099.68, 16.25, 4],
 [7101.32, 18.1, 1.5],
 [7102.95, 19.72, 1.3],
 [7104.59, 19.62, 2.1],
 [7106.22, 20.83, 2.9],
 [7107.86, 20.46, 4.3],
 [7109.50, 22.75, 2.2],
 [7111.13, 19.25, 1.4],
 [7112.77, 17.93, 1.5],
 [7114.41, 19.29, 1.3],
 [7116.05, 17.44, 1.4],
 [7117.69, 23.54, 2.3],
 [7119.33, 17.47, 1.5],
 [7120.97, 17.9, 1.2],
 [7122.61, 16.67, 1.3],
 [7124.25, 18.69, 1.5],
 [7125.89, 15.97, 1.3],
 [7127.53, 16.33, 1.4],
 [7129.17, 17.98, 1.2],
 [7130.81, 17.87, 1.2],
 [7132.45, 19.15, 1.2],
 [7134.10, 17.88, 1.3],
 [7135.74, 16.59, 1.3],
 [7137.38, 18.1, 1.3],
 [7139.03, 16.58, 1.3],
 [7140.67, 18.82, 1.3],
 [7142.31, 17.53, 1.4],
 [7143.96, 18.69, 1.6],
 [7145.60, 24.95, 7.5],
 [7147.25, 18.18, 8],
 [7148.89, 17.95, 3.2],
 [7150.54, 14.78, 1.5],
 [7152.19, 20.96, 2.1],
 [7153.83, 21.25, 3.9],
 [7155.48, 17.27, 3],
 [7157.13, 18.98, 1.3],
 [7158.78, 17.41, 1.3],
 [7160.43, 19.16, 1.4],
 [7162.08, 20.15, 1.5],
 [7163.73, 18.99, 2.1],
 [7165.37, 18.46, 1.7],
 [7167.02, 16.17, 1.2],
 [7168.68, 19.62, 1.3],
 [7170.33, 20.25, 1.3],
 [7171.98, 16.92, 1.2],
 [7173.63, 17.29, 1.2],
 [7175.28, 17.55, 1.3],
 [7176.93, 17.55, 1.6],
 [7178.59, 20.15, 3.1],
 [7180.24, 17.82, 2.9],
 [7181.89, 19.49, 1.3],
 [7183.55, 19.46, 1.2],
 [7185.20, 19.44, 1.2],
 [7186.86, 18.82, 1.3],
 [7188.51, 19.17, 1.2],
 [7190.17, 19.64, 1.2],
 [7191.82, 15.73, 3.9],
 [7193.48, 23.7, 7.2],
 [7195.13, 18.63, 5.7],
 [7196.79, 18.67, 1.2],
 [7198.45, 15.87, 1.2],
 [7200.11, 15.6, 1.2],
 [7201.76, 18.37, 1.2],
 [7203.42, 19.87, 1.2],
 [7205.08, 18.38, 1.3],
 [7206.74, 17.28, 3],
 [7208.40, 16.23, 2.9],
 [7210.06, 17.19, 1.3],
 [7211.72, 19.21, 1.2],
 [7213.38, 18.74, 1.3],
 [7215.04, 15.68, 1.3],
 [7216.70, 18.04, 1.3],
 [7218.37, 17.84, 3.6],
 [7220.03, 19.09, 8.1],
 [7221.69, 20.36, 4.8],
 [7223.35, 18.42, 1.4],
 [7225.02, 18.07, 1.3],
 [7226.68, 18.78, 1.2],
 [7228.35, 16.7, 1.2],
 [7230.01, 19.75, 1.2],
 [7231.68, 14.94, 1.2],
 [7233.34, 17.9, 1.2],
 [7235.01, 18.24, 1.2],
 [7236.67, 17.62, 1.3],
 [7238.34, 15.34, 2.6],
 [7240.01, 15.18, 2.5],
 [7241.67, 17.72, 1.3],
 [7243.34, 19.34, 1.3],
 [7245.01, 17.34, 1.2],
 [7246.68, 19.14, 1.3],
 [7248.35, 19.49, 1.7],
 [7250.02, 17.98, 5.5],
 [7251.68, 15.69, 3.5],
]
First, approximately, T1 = 4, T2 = 7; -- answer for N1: 6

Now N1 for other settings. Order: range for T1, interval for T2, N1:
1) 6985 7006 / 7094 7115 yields 4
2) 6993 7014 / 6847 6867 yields 2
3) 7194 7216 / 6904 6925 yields 12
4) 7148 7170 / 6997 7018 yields 8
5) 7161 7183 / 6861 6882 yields 6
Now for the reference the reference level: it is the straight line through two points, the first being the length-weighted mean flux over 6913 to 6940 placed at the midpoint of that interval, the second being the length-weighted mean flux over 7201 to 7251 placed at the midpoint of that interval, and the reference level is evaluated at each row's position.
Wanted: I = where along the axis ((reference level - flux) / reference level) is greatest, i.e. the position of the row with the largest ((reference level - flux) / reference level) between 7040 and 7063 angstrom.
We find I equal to 7044.32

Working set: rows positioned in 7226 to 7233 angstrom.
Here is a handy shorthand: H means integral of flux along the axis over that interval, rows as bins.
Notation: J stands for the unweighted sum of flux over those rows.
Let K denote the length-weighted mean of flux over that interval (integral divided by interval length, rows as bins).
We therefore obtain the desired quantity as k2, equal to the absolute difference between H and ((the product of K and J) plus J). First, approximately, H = 123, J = 70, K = 17.5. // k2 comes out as 1178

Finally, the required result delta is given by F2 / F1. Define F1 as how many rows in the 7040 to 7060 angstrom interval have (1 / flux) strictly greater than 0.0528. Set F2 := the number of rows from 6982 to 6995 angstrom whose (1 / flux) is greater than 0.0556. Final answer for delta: 0.20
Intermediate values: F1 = 5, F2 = 1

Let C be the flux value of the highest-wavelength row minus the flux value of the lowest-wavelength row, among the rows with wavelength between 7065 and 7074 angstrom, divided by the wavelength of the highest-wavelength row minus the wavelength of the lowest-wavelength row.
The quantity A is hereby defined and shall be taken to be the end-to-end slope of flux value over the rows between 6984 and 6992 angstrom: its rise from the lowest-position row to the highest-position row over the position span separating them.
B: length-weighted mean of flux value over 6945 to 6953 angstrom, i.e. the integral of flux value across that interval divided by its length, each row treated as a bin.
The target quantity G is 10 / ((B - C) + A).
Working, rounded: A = -0.3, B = 19.2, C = -0.2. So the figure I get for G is 0.52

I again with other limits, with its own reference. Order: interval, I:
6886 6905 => 6899.84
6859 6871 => 6861.81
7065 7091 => 7070.32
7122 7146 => 7125.89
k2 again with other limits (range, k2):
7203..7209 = 1247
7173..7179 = 1271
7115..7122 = 1395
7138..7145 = 1244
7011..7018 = 1489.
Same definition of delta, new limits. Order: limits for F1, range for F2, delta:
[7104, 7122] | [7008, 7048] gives 0.50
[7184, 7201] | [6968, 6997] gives 0.67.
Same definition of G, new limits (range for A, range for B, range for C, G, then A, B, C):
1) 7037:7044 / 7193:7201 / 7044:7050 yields 0.56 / 0.0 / 18.3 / 0.3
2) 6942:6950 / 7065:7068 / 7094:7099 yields 0.50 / -0.2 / 17.7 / -2.5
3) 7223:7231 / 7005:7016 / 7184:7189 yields 0.50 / 0.2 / 19.7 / -0.1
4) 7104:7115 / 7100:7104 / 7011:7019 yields 0.54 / 0.0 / 18.6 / 0.1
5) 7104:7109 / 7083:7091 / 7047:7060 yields 0.54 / 0.3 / 18.1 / -0.1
